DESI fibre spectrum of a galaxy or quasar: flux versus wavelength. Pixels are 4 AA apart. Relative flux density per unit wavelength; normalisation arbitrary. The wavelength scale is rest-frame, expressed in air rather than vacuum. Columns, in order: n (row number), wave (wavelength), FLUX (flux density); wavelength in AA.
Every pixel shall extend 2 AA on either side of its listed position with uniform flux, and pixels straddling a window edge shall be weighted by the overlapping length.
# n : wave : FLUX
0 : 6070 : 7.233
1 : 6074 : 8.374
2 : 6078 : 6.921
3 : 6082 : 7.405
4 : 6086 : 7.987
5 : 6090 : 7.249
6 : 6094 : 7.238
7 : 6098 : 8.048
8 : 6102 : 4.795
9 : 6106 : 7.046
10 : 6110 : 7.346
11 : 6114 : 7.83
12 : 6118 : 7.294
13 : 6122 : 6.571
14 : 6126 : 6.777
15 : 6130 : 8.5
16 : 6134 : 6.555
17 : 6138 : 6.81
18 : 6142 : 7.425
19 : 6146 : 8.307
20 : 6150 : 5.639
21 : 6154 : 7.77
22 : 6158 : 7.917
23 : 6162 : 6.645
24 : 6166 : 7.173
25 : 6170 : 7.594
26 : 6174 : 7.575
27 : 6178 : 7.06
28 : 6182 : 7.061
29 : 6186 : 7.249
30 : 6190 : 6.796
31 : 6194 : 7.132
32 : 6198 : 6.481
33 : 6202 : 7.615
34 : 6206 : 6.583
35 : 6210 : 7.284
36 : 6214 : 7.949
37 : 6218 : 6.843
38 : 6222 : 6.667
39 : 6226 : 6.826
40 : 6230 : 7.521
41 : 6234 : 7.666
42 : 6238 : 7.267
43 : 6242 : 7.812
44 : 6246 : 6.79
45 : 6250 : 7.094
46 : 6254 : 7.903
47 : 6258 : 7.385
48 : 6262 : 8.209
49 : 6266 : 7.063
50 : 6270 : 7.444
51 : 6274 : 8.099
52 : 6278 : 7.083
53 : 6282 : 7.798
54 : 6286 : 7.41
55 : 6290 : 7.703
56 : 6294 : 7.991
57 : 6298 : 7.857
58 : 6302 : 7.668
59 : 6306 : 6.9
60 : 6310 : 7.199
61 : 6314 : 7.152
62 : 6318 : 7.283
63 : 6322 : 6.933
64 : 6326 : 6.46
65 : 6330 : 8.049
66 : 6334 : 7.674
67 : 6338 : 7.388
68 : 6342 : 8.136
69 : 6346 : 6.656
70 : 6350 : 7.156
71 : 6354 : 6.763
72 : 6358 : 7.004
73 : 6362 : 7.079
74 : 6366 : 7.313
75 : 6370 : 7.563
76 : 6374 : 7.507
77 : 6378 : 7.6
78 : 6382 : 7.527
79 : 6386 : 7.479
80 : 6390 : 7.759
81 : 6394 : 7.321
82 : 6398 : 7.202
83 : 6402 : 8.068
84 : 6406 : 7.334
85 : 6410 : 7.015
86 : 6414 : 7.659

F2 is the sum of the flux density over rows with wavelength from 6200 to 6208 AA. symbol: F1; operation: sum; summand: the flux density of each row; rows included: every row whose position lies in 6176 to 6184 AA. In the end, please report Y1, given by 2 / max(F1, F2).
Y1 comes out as 0.141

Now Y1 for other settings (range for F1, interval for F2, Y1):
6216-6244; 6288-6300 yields 0.040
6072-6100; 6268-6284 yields 0.038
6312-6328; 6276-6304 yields 0.037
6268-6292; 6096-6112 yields 0.044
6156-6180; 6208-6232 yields 0.045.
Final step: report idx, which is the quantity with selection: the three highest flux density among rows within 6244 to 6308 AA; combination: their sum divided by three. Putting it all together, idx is 8.1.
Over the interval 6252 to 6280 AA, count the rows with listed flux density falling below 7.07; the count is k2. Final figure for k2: 1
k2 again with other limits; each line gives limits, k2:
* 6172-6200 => 4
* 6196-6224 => 4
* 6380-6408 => 0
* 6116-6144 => 4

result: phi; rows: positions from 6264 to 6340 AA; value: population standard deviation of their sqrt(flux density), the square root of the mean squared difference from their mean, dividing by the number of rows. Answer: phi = 0.08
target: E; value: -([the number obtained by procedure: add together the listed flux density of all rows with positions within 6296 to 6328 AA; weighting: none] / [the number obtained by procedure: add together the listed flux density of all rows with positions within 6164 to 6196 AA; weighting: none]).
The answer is -0.997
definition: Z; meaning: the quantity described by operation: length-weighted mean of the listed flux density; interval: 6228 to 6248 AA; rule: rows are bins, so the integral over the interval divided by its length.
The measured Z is 7.41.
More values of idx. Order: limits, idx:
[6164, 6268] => 8.0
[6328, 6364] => 8.0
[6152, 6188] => 7.8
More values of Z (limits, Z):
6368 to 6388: 7.54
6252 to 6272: 7.60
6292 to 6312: 7.52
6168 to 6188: 7.31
